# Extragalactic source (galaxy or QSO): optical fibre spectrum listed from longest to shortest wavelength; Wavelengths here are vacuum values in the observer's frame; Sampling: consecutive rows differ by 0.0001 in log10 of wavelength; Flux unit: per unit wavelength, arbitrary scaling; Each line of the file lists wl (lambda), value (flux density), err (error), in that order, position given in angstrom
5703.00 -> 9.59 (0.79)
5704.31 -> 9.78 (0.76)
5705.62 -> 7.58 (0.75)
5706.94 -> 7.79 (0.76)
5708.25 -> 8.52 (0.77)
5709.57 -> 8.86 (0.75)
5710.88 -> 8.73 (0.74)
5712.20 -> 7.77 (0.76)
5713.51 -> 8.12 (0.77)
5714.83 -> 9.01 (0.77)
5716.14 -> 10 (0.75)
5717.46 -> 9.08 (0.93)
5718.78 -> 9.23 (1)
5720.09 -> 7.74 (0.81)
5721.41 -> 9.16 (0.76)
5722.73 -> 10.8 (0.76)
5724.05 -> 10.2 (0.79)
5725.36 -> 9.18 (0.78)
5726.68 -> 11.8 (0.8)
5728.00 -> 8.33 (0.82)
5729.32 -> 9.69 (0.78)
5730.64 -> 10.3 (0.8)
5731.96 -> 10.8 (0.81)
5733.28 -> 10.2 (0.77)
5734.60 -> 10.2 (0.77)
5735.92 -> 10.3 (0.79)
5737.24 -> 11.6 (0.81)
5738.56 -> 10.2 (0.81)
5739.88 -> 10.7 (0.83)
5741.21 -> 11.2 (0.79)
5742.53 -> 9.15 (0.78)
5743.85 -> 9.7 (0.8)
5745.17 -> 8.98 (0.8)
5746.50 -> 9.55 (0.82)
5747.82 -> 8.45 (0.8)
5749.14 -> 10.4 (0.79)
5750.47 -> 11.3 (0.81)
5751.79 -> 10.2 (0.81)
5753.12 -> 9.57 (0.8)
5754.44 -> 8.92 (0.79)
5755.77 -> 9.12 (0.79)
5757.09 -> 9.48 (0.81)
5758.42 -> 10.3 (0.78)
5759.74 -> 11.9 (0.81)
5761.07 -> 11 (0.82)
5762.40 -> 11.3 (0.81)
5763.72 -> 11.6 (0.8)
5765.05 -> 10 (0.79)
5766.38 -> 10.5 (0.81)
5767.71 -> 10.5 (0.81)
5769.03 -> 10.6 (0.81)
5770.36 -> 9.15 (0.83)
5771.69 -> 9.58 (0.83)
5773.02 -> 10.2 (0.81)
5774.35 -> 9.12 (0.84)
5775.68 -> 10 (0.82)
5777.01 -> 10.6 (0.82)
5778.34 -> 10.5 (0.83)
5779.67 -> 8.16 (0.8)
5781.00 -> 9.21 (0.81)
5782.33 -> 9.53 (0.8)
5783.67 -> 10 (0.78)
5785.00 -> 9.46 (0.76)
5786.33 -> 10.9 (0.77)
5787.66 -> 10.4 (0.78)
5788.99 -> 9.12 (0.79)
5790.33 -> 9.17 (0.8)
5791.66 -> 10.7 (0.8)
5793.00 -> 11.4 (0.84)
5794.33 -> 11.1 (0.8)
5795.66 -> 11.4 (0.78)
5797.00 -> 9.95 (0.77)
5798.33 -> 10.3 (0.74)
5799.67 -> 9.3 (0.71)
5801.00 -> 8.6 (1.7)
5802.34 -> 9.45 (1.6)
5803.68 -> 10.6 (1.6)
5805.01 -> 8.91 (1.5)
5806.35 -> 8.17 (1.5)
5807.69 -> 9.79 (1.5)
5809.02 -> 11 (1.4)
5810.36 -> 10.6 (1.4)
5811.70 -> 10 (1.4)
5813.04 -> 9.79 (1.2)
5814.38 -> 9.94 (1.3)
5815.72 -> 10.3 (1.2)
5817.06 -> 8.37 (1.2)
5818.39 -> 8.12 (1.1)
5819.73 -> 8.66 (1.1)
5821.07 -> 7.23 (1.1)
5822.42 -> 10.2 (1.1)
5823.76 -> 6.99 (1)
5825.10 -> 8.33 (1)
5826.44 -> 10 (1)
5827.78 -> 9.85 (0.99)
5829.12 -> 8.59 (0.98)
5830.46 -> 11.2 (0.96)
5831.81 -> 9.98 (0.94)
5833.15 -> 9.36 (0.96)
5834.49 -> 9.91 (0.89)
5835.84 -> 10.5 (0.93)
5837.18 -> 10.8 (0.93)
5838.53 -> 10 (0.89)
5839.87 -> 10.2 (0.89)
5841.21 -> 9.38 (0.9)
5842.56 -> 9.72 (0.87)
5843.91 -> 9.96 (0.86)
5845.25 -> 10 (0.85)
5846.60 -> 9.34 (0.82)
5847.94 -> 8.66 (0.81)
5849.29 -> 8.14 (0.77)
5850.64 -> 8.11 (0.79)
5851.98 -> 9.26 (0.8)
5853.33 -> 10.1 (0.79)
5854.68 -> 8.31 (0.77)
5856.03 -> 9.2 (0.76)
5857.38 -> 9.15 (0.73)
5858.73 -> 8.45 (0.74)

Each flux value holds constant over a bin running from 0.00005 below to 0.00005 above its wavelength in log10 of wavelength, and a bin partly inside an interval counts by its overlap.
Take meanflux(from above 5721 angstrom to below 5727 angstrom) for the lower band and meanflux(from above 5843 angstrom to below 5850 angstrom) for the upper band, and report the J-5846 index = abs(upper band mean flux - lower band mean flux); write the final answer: 1.0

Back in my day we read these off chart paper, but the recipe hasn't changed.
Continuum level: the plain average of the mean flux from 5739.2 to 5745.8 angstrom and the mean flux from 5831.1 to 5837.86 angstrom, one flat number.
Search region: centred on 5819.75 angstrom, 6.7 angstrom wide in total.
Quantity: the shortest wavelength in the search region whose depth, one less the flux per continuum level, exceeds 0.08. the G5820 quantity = 5817.06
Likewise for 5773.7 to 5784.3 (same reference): 5774.35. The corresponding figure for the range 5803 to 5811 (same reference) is 5805.01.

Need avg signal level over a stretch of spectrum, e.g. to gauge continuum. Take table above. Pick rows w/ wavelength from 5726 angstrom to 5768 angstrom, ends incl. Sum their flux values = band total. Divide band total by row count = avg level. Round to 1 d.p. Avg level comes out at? 10.2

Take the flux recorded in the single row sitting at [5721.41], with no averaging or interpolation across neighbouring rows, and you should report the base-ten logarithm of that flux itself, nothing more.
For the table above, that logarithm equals 0.96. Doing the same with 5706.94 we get 0.89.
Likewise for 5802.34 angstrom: 0.98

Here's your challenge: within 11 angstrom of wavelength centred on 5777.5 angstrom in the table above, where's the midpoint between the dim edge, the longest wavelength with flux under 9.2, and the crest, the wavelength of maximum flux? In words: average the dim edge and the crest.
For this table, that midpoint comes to 5778.3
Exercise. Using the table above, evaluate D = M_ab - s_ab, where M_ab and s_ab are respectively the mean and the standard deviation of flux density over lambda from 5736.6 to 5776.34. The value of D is 9.2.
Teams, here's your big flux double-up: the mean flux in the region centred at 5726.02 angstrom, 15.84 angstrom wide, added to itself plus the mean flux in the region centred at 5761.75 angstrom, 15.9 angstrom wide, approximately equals 30.0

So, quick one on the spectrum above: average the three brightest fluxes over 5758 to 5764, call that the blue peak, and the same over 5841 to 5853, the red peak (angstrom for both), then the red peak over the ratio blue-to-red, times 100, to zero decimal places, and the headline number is 844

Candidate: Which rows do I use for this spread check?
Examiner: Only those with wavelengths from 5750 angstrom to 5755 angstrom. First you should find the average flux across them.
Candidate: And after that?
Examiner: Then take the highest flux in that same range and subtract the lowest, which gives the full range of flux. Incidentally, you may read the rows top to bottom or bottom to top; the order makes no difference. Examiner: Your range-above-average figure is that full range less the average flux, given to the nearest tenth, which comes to -7.6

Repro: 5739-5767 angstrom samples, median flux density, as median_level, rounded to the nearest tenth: 10.2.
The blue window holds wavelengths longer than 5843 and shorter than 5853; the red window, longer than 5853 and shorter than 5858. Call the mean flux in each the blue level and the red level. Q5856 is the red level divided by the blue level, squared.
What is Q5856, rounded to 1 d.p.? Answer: 1.0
